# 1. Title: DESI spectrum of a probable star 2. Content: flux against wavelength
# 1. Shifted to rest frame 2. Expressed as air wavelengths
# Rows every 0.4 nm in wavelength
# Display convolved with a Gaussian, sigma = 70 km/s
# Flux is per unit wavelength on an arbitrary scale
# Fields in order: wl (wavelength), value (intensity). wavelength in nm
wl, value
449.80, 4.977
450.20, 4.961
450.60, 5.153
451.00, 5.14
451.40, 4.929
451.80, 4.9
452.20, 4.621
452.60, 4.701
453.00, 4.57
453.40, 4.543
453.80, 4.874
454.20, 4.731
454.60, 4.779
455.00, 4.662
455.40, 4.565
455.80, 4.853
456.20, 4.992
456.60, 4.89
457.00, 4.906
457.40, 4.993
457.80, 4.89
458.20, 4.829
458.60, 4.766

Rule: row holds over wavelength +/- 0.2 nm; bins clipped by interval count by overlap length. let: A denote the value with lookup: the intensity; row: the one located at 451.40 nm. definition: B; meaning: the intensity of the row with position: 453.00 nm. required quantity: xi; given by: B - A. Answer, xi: -0.36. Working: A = 4.929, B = 4.57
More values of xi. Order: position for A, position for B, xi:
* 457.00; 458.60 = -0.14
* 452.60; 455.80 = 0.15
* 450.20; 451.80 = -0.06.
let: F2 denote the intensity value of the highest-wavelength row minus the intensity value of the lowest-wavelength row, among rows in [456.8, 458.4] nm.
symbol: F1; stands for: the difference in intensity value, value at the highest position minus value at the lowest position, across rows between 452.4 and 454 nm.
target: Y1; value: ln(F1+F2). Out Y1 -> -2.3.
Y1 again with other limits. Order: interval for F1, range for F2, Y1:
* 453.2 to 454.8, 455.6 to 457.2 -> -1.2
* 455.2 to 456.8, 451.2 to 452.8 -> -2.3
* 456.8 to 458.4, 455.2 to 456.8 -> -1.4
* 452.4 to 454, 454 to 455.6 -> -5.0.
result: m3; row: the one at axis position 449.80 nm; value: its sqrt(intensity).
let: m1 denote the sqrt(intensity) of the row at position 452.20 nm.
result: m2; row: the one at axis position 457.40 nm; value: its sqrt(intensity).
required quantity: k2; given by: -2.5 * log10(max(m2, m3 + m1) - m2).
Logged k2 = -0.829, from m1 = 2.15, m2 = 2.23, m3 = 2.23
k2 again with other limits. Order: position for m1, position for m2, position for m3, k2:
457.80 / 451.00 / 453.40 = -0.793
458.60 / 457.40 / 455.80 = -0.832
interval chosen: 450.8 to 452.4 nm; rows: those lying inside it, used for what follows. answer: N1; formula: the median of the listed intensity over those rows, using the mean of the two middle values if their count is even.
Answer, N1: 4.91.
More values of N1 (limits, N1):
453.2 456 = 4.73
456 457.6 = 4.95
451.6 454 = 4.66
